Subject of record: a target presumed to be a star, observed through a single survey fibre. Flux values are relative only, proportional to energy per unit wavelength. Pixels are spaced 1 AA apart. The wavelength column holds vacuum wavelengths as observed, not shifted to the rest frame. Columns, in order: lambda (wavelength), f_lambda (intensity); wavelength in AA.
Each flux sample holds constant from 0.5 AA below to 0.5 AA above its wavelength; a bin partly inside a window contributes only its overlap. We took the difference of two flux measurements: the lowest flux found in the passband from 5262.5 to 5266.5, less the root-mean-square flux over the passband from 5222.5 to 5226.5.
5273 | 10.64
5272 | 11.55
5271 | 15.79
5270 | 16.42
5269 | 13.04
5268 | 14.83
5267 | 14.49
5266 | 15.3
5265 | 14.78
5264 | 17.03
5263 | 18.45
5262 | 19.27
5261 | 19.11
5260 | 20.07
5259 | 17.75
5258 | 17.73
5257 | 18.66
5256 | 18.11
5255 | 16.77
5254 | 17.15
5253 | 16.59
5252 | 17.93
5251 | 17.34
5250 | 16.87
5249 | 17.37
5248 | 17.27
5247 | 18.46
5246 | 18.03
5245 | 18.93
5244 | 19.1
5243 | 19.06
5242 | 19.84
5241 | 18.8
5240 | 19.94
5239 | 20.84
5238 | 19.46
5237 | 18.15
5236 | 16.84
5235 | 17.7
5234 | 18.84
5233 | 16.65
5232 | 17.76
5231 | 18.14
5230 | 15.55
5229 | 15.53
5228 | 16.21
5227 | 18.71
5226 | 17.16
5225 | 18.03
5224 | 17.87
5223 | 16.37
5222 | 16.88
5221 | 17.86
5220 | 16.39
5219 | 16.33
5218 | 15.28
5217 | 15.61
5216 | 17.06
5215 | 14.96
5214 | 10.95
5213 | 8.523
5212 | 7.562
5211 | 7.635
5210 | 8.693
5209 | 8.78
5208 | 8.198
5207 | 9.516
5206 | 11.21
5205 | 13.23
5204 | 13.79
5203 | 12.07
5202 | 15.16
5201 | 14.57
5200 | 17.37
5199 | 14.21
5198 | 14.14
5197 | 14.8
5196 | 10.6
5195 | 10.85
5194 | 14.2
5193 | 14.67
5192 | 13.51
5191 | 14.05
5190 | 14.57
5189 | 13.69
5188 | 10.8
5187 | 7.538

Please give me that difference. -2.6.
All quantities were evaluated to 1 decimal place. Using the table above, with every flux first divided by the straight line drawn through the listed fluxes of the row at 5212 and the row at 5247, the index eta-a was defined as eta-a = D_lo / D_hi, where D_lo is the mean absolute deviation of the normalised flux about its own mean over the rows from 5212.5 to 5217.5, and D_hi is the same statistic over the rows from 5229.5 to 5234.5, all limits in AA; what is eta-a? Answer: 4.5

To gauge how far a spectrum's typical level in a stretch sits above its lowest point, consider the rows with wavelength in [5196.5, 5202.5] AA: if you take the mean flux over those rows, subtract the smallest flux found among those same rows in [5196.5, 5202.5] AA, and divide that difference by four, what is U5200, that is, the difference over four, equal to 0.23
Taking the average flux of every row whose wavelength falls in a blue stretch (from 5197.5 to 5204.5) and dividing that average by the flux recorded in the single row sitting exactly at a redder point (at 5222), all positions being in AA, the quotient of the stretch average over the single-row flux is 0.86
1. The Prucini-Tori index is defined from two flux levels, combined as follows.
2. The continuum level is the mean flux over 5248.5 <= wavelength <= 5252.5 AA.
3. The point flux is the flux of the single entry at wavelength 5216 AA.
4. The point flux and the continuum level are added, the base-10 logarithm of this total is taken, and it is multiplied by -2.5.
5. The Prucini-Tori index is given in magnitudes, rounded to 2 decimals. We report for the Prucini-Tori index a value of -3.84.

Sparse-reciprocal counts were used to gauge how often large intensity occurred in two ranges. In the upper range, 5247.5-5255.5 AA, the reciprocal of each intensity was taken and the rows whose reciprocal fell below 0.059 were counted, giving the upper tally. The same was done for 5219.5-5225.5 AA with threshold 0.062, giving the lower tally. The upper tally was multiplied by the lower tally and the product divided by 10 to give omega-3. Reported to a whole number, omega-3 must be 3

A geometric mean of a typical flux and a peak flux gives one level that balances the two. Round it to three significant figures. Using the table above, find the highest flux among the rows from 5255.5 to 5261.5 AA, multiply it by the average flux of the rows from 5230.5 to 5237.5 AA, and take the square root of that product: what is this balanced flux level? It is 18.9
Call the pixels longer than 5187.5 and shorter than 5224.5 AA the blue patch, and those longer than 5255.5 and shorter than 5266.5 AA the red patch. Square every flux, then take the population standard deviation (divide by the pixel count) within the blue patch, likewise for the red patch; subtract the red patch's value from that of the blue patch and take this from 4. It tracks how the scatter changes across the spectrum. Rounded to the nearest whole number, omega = -20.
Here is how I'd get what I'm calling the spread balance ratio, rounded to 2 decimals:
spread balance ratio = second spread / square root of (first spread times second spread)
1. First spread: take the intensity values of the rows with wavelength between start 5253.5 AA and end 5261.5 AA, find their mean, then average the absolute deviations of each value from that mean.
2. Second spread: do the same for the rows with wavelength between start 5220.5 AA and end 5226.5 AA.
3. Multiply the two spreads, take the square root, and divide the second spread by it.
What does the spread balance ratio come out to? 0.82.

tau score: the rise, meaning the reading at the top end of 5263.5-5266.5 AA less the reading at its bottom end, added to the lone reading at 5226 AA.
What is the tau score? 15.4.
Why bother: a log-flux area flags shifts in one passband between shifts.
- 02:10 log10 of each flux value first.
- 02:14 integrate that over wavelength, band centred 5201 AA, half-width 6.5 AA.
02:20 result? 14.5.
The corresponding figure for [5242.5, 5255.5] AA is 16.2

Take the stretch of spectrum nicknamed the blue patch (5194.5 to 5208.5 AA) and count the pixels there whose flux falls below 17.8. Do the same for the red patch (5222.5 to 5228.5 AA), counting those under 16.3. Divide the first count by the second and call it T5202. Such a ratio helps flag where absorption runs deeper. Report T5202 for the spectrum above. 14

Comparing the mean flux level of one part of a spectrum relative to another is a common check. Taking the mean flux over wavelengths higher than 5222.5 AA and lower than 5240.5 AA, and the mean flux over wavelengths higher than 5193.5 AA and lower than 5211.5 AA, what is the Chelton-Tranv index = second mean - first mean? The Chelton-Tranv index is -5.6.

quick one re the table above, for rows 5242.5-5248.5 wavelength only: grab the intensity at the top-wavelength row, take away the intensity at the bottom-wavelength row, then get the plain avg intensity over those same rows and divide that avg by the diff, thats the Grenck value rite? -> -10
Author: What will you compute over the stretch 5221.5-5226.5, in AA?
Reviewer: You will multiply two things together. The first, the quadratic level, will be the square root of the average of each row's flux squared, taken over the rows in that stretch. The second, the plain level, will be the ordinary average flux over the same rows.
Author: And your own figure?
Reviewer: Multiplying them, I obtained 298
